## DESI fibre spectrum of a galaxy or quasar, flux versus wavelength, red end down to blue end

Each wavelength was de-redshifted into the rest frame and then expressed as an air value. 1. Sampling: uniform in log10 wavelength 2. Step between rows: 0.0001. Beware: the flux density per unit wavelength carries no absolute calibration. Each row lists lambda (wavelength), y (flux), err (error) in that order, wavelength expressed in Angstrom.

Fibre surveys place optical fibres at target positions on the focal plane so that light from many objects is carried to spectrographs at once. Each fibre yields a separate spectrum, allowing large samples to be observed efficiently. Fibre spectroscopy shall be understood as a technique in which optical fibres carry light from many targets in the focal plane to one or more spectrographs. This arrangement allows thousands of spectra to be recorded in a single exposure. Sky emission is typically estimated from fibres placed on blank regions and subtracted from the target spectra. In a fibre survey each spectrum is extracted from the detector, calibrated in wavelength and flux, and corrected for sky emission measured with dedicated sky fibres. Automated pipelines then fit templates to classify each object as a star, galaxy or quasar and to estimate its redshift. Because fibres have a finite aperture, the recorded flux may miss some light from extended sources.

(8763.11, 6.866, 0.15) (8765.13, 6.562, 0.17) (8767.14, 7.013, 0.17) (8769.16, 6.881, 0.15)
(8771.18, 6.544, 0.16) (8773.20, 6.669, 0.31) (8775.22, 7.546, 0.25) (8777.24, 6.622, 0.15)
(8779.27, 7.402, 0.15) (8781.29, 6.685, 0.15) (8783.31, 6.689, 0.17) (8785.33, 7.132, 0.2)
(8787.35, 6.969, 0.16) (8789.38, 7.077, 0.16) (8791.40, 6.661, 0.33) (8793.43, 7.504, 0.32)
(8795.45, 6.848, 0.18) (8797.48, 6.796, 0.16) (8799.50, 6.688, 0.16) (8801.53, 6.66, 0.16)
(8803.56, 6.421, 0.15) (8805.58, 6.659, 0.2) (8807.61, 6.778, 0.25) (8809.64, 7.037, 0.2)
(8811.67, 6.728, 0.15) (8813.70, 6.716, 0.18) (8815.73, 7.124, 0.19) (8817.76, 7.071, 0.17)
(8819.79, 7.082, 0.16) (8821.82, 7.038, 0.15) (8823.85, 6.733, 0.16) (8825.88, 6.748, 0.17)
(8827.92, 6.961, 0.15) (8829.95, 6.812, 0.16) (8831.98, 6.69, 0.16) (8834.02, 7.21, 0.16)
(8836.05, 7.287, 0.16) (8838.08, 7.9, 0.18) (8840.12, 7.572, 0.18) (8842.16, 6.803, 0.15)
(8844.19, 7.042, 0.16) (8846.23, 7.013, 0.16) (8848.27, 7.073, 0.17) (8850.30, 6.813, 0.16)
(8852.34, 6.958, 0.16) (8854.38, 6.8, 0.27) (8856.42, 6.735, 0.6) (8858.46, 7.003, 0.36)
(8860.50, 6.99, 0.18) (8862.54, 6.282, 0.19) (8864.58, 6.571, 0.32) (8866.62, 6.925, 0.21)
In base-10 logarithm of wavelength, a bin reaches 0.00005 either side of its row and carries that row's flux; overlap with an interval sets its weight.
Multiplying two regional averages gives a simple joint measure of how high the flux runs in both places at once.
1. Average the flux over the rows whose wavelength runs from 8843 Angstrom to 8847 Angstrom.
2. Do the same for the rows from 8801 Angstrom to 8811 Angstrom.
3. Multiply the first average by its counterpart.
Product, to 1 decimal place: 47.2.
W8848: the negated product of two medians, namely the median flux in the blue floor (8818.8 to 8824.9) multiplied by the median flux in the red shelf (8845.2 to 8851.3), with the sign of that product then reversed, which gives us -49.4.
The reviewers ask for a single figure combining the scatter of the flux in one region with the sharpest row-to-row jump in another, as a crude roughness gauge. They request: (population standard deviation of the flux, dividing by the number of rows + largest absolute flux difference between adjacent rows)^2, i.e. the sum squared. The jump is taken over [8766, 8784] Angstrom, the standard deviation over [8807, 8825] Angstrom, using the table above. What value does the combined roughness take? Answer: 1.2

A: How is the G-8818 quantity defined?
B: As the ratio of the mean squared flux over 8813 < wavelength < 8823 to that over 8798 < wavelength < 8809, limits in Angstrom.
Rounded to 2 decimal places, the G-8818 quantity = 1.11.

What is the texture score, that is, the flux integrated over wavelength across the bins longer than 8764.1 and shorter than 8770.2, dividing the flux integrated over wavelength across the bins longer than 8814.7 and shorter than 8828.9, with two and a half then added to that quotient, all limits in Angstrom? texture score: 4.9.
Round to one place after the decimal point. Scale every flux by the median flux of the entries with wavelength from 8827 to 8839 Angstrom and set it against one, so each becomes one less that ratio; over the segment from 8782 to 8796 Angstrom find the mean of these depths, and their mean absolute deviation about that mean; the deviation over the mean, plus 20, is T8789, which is 22.1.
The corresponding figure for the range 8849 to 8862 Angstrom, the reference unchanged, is 20.5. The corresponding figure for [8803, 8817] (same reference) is 20.6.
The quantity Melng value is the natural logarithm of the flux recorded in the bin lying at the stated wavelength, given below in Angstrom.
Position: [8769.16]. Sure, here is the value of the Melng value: 1.93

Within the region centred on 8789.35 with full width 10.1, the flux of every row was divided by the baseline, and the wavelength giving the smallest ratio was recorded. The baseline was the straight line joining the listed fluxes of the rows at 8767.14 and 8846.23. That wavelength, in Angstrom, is 8791.40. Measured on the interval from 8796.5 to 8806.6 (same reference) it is 8803.56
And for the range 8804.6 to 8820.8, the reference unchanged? 8805.58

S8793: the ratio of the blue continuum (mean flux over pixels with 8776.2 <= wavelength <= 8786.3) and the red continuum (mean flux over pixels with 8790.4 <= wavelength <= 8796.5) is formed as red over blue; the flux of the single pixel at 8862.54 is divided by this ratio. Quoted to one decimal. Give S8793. 6.2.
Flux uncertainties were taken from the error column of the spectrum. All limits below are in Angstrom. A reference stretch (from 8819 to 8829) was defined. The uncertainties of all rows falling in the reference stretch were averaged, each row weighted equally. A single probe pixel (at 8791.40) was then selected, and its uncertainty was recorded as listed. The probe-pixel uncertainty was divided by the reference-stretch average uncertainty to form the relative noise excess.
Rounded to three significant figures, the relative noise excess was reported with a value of 2.09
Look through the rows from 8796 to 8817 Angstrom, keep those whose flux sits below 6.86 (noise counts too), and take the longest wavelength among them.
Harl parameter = 8813.70 Angstrom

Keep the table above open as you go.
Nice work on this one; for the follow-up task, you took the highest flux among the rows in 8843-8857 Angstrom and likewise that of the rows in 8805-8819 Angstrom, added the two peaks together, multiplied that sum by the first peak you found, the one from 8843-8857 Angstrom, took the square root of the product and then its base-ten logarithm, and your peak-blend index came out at 1.00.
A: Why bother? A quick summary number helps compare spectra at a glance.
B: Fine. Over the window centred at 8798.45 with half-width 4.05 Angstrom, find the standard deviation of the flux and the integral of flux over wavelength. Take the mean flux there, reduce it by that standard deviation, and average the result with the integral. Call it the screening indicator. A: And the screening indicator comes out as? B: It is 30.7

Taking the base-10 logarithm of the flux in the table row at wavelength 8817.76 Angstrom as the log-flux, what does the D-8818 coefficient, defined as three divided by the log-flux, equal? 3.53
